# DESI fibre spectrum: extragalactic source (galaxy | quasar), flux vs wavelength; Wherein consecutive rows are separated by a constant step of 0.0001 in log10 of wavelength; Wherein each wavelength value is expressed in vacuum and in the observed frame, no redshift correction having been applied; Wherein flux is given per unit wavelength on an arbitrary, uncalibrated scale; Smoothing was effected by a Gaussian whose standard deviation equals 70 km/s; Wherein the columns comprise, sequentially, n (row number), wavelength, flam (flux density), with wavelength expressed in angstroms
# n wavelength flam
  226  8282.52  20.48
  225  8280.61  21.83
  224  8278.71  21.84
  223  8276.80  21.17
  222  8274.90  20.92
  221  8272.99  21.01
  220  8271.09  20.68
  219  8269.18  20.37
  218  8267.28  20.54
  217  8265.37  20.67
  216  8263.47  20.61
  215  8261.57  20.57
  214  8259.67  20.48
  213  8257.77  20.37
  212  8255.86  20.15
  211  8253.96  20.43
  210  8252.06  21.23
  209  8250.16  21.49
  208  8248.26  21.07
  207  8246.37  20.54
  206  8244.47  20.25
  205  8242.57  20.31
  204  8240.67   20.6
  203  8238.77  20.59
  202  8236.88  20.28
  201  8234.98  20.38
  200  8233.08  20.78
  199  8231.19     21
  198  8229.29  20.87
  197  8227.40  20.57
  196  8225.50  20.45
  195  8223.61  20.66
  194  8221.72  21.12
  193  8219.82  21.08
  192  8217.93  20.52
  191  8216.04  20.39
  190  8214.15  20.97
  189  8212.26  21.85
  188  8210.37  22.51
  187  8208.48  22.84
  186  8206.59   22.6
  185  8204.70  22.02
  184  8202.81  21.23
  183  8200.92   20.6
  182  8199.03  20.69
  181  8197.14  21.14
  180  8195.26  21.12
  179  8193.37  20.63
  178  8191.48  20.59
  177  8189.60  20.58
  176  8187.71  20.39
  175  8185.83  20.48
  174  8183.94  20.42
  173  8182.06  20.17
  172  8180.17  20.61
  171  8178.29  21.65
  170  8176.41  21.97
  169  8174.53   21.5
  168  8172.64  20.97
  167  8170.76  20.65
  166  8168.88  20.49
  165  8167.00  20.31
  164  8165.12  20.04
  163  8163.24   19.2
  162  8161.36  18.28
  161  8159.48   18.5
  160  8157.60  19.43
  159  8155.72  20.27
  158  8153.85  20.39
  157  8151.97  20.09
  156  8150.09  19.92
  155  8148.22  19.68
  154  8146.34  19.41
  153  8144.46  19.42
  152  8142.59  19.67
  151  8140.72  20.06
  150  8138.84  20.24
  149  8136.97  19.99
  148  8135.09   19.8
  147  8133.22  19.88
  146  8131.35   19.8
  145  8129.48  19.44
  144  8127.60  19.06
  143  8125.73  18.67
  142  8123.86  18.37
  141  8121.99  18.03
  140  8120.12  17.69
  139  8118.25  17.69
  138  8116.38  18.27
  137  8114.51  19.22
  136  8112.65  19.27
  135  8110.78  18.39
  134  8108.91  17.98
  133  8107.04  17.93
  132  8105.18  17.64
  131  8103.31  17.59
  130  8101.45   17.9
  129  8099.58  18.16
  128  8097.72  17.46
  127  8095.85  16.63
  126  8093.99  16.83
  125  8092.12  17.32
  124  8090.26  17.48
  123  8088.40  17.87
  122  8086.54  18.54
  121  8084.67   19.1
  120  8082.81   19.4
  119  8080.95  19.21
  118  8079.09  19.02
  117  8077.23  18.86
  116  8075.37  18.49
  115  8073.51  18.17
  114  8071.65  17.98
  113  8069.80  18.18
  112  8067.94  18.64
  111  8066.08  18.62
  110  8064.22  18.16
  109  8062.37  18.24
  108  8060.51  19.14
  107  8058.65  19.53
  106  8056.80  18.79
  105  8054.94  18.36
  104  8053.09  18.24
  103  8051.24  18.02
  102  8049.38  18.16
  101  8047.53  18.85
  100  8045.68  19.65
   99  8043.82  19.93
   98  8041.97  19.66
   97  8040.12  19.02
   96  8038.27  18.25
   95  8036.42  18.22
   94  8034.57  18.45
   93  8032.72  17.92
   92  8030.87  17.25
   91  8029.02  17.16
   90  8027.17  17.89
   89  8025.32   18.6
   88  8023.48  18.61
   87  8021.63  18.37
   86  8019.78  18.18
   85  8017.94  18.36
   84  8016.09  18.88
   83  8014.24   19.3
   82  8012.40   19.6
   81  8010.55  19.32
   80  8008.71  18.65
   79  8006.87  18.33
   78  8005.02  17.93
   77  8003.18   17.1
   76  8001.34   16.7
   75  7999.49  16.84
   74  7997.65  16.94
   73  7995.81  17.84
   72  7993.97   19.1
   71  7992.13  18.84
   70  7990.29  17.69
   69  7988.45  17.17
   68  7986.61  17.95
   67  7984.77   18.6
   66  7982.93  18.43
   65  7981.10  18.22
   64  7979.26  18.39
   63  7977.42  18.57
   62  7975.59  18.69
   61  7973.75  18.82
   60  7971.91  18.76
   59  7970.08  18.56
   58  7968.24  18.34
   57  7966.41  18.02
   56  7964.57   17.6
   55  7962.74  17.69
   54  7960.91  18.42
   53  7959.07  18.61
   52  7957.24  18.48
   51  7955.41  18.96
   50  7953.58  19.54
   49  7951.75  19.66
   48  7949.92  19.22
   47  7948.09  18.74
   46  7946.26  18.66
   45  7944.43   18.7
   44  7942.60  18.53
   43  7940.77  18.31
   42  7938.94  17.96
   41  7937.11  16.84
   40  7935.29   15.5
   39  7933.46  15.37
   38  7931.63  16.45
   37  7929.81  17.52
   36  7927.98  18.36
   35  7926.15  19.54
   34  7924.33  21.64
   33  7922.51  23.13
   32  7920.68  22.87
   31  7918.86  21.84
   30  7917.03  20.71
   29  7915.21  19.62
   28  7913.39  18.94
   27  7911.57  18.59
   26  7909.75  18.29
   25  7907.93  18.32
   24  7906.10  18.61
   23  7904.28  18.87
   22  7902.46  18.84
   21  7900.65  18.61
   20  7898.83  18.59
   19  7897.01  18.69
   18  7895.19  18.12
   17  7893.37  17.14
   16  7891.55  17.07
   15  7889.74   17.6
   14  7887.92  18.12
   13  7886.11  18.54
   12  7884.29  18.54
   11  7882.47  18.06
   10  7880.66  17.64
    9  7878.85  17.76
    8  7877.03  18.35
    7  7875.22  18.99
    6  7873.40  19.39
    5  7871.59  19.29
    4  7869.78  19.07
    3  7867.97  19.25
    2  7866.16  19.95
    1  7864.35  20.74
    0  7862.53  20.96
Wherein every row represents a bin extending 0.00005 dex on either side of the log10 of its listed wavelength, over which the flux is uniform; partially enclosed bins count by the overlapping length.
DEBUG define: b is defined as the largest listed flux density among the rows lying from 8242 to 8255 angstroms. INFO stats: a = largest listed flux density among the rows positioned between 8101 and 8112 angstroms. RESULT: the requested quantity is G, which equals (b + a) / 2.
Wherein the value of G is 19.9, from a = 18.39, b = 21.49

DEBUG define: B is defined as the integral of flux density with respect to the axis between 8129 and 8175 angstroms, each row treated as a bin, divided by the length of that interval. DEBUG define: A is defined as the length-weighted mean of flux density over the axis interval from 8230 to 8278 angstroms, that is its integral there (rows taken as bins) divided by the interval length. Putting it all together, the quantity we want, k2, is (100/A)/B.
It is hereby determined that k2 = 0.243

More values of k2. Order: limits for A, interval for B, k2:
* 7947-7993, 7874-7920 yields 0.291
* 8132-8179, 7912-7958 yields 0.262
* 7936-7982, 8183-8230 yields 0.257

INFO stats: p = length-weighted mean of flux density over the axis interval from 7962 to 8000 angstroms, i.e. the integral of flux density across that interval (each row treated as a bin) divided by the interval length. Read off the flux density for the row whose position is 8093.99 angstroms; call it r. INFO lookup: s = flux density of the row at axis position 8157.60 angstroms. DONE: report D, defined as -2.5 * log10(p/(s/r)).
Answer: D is -3.0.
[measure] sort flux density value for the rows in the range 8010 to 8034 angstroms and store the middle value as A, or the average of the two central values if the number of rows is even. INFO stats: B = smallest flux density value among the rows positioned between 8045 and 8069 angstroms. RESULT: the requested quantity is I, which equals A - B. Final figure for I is 0.35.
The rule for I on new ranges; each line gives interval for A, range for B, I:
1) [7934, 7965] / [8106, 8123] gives 0.84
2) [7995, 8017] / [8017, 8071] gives 0.97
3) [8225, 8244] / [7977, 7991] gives 3.41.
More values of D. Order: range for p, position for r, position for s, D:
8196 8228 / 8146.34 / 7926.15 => -3.3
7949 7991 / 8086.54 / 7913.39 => -3.1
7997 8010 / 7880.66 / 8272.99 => -2.9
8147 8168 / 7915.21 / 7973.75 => -3.3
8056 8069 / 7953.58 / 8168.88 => -3.1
